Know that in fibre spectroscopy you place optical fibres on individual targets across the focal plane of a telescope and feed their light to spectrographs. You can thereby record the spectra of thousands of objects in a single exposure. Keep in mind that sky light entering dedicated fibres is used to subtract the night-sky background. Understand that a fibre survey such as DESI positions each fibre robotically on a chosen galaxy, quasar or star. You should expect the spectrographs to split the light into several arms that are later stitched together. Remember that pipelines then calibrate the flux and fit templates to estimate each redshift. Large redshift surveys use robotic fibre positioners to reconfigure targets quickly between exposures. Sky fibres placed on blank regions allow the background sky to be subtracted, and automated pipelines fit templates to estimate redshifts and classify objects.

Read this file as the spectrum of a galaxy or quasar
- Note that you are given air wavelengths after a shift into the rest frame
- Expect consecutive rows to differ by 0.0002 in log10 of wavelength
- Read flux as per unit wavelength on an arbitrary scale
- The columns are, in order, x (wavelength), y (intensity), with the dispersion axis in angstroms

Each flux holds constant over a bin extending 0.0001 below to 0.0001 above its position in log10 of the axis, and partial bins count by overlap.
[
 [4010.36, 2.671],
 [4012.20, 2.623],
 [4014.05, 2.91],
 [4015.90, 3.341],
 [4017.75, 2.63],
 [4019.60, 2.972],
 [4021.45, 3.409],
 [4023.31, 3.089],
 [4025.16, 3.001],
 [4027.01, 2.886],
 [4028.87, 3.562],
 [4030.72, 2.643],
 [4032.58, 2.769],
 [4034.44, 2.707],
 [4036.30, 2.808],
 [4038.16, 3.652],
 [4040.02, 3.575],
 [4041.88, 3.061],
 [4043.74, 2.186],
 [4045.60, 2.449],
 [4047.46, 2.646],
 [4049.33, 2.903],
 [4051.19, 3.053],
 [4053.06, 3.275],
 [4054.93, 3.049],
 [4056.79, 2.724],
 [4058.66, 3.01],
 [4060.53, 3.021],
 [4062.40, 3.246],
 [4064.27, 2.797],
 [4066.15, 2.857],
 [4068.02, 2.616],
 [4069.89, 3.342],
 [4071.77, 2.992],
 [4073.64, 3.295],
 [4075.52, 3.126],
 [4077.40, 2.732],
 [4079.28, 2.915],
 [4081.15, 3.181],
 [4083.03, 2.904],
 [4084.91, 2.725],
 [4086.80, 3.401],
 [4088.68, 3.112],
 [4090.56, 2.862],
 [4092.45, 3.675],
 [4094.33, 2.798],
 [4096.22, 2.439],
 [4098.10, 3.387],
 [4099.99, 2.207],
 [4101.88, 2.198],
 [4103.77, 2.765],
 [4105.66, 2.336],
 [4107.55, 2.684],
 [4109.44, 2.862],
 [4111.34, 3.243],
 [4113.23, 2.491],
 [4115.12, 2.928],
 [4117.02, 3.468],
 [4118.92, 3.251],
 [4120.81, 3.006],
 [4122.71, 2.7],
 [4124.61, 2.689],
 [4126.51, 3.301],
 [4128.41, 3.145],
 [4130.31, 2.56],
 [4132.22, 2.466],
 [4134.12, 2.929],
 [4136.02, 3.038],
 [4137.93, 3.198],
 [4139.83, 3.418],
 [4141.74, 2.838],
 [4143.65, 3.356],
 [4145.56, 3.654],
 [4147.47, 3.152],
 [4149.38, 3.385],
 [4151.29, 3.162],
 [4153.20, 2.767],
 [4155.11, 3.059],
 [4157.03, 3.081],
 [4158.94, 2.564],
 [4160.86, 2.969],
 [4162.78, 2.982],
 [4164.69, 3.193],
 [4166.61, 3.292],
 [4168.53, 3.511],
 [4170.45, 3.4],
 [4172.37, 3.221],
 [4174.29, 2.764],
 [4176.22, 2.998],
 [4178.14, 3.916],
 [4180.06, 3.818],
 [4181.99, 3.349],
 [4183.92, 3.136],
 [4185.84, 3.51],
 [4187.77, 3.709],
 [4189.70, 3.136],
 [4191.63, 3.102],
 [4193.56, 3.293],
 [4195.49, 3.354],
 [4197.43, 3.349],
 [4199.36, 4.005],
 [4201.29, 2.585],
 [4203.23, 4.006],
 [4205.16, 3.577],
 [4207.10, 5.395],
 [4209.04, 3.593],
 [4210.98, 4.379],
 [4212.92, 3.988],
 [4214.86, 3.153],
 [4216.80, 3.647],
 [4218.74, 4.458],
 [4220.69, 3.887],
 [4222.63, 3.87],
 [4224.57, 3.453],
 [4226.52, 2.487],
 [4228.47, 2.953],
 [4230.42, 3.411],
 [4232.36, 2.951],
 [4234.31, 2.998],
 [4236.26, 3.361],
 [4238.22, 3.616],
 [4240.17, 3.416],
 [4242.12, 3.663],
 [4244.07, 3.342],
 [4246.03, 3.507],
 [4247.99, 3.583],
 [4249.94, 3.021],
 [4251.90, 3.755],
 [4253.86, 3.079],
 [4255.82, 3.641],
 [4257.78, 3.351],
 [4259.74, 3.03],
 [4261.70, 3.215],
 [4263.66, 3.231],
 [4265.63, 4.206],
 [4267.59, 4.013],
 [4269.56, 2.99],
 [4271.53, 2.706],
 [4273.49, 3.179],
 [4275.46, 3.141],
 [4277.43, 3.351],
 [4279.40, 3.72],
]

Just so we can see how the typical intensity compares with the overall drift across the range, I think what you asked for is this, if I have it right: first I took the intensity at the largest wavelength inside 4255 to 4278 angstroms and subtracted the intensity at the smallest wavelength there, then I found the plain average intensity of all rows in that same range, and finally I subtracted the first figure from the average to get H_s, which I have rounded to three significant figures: 3.63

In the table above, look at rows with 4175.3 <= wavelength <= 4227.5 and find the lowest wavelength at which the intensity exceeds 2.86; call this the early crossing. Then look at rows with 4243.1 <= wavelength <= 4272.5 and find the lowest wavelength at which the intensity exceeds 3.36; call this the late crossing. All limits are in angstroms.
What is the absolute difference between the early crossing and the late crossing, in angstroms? 69.8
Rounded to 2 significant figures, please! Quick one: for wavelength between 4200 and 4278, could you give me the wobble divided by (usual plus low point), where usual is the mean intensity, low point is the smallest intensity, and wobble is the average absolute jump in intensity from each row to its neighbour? 0.087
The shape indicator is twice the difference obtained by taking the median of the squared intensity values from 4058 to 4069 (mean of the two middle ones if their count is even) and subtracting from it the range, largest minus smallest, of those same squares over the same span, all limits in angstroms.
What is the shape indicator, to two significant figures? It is 9.8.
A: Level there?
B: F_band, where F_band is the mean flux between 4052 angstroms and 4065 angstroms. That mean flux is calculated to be 3.0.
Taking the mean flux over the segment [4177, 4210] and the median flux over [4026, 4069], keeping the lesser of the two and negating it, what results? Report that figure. -2.886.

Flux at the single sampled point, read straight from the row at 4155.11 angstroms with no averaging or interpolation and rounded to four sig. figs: 3.059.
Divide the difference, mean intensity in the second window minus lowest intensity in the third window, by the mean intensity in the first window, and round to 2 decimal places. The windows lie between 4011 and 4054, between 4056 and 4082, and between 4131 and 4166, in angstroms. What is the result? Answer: 0.18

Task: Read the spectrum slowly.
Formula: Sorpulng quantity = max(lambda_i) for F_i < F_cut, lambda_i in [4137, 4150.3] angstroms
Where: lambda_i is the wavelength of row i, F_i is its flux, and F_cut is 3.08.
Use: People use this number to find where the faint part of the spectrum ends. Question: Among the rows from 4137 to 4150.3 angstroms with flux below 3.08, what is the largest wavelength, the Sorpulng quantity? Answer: 4141.74 angstroms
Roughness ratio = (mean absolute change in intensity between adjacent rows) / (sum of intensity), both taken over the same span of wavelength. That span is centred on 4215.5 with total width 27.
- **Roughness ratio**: 0.0143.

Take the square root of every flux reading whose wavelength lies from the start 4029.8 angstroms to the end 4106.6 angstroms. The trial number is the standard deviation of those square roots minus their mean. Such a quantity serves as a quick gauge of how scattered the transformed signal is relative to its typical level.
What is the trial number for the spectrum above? -1.59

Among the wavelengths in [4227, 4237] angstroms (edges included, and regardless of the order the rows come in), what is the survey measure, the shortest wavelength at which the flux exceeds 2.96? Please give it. 4230.42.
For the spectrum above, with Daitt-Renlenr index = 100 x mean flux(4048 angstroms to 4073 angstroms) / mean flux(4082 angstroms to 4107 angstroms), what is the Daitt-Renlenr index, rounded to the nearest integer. 106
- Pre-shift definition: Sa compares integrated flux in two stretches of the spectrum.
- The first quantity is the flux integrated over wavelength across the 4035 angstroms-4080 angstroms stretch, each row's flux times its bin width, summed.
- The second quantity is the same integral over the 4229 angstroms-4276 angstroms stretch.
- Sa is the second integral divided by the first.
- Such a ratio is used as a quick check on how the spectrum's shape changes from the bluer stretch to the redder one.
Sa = 1.18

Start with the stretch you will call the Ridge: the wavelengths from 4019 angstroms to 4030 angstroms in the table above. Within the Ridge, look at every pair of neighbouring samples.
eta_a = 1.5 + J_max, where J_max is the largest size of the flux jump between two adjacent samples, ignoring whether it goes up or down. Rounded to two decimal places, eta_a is 2.18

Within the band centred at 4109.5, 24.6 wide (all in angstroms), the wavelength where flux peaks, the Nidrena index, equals 4117.02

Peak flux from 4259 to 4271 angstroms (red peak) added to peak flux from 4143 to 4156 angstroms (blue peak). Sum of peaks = 7.9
